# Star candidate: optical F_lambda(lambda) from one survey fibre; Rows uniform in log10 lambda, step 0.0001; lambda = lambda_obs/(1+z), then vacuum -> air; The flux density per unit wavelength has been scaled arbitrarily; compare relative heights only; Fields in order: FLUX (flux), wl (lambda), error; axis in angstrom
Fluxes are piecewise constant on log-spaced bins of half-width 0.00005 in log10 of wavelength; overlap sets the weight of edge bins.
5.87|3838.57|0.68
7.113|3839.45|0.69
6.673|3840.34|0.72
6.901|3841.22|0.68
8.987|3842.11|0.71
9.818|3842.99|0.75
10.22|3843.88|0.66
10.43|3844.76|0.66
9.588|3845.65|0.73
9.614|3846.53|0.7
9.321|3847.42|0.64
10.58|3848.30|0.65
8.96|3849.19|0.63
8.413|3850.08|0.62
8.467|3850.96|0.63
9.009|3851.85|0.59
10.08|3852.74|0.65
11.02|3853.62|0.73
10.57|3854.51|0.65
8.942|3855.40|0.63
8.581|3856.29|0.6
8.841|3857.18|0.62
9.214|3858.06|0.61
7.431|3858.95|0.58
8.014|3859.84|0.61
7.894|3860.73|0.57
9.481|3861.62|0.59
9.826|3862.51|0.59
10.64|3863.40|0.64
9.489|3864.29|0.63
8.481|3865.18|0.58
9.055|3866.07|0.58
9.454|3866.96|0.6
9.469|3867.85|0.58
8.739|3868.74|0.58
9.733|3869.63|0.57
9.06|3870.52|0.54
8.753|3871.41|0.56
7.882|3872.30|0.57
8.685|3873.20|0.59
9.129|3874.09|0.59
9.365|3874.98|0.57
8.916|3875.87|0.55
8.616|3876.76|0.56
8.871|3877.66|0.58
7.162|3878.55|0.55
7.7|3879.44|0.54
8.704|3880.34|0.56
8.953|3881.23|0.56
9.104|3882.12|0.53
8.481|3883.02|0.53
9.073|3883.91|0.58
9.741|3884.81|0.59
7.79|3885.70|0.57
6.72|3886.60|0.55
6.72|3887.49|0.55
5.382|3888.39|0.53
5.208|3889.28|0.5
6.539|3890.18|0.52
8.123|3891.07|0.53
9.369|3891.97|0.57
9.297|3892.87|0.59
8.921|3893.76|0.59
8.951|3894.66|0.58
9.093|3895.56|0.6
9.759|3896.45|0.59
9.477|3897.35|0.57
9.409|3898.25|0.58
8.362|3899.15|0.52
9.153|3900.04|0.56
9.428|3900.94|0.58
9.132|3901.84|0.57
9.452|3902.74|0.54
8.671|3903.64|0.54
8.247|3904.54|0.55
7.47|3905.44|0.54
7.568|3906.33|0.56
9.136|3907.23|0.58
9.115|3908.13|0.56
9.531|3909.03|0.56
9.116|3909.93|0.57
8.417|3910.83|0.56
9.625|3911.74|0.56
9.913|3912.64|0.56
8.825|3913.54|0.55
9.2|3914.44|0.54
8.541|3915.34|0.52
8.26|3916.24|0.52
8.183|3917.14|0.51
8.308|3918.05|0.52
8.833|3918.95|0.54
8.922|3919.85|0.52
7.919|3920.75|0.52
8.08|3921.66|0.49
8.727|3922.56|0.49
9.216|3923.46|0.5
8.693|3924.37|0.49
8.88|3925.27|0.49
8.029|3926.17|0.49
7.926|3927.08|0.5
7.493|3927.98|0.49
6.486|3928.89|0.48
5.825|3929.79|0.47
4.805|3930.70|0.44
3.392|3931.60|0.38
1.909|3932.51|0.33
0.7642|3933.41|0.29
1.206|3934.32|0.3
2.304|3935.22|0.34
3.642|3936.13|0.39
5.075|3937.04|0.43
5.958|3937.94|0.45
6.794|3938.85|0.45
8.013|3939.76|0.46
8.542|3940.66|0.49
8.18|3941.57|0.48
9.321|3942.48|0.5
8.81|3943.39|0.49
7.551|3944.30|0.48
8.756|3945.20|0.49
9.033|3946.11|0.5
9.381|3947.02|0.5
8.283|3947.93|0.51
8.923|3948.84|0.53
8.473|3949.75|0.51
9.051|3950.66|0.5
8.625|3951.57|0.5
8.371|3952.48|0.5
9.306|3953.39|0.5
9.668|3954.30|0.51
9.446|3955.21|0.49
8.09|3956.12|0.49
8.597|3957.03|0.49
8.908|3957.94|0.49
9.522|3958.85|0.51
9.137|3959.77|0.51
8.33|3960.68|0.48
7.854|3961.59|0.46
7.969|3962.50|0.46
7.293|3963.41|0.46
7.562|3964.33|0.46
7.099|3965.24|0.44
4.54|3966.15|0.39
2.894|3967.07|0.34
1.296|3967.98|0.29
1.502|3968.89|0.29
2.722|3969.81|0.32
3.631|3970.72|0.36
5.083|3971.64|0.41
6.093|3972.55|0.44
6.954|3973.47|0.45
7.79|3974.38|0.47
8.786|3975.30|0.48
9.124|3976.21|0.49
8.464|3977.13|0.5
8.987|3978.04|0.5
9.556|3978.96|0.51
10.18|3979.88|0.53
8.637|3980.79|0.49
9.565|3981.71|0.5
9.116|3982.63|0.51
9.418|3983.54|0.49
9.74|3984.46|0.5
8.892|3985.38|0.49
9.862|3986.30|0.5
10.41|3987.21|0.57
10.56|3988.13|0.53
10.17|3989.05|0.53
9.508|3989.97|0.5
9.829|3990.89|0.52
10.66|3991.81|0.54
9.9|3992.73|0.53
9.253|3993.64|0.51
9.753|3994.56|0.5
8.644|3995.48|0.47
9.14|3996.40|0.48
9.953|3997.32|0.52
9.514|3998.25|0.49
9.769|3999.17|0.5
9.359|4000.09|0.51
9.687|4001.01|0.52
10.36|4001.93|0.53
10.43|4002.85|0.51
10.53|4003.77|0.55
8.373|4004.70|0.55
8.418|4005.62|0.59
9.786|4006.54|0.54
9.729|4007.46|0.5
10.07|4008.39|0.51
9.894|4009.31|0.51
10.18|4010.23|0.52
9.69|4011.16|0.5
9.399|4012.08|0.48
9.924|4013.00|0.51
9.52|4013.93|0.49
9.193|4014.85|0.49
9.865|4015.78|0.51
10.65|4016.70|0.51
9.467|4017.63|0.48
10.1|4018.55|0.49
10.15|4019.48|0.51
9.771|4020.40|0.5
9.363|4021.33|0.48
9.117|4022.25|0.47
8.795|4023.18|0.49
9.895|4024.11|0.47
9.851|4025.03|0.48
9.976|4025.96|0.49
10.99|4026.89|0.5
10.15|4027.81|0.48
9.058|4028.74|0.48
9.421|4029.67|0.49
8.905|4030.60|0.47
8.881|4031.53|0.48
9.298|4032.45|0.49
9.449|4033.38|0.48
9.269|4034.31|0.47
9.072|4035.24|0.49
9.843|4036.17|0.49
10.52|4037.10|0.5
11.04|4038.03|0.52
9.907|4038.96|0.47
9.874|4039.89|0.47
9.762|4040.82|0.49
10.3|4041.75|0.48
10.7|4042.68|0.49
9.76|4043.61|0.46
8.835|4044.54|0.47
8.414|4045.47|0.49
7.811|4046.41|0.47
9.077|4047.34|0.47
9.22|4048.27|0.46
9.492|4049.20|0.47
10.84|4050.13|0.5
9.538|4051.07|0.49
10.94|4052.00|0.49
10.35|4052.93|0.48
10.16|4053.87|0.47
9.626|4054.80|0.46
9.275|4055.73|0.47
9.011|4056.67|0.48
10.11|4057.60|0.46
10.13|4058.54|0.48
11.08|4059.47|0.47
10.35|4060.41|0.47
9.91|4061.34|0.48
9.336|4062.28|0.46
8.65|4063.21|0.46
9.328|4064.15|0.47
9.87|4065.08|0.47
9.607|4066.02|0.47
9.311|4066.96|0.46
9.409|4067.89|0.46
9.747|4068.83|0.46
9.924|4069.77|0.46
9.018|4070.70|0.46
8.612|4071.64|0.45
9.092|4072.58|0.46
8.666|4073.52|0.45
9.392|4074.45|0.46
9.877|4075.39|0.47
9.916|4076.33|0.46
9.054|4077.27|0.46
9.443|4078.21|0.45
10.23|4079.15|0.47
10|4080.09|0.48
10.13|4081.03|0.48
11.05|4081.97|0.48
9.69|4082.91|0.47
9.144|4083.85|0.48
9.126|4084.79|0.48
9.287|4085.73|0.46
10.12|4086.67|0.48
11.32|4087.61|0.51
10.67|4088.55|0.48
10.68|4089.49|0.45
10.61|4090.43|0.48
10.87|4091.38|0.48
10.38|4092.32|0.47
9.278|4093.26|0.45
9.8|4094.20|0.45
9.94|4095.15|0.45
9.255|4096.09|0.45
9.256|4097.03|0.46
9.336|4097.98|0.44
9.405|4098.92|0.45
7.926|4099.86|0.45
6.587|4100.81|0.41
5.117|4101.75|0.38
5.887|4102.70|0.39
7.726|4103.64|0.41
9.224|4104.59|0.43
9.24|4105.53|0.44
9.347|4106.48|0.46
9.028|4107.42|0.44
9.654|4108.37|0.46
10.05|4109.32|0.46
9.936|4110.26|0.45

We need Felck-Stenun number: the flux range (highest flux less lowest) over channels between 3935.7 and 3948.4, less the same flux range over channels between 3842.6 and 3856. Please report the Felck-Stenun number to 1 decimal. 3.1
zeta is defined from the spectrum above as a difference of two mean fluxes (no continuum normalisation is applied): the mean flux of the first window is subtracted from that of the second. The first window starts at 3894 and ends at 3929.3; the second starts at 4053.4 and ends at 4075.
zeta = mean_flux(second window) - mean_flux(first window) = 0.8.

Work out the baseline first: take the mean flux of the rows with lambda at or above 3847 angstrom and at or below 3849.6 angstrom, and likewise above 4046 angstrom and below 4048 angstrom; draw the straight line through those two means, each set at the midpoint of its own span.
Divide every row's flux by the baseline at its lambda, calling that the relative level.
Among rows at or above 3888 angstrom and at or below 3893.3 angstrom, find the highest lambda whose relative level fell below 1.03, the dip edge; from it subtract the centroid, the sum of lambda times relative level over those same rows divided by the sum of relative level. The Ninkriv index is 1.9 angstrom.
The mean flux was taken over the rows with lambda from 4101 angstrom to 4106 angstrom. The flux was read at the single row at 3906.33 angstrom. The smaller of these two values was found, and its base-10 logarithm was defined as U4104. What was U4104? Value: 0.87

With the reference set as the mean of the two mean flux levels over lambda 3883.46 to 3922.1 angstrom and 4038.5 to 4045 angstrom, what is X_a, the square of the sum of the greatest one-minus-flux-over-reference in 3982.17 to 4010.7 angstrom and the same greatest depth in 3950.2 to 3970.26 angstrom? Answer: 0.90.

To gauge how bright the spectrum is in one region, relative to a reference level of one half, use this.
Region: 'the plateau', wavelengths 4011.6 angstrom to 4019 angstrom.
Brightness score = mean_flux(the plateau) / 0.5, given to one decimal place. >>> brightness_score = 19.5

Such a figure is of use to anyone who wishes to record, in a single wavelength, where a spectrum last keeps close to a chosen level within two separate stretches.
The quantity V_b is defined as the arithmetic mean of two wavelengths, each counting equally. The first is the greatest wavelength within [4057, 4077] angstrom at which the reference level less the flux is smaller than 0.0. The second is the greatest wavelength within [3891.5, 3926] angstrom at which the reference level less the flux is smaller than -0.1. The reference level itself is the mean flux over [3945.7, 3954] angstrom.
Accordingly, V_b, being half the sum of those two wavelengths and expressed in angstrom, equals 3999.9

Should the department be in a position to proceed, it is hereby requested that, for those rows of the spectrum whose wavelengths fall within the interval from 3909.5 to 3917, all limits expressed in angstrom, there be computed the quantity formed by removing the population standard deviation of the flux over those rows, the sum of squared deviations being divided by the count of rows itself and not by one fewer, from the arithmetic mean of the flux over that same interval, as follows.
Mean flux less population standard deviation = 8.4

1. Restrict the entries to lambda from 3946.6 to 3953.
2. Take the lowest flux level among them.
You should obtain 8.283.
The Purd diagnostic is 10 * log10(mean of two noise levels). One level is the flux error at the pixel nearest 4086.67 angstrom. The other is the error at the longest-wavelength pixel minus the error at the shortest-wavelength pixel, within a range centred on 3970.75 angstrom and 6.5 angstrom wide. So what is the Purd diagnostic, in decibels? -4.9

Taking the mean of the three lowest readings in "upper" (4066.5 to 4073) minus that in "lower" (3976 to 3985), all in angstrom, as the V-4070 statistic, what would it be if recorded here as 0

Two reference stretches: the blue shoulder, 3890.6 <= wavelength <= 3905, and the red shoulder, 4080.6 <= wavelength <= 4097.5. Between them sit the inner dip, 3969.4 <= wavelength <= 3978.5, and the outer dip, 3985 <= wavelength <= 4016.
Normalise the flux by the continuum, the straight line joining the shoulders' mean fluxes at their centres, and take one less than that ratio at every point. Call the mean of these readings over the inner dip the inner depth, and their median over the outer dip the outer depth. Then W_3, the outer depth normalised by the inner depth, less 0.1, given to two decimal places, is -0.17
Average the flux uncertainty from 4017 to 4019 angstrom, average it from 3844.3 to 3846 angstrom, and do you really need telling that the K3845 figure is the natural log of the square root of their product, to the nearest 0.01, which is -0.54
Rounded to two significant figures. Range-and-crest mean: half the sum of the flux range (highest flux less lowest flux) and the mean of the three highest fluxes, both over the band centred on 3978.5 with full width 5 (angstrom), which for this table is 5.7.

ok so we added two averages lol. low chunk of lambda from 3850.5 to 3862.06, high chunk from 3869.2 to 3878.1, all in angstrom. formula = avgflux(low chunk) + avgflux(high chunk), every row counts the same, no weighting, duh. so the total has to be 17.9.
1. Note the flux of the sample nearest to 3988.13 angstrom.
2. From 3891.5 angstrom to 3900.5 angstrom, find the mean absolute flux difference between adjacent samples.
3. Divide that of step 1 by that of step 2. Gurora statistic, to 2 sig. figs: 27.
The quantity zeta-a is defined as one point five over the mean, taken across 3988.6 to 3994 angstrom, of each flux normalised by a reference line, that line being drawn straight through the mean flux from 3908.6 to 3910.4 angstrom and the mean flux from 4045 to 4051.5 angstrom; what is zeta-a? 1.40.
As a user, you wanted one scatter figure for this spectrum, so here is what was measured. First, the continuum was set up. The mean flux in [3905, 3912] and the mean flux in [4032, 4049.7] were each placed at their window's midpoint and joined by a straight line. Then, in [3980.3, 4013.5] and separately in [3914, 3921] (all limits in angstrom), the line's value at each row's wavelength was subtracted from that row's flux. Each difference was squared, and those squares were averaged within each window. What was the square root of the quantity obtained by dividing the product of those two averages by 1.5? 0.3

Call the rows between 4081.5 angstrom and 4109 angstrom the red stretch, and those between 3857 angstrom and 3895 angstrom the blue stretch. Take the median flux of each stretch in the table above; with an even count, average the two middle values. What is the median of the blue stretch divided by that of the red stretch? 0.95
